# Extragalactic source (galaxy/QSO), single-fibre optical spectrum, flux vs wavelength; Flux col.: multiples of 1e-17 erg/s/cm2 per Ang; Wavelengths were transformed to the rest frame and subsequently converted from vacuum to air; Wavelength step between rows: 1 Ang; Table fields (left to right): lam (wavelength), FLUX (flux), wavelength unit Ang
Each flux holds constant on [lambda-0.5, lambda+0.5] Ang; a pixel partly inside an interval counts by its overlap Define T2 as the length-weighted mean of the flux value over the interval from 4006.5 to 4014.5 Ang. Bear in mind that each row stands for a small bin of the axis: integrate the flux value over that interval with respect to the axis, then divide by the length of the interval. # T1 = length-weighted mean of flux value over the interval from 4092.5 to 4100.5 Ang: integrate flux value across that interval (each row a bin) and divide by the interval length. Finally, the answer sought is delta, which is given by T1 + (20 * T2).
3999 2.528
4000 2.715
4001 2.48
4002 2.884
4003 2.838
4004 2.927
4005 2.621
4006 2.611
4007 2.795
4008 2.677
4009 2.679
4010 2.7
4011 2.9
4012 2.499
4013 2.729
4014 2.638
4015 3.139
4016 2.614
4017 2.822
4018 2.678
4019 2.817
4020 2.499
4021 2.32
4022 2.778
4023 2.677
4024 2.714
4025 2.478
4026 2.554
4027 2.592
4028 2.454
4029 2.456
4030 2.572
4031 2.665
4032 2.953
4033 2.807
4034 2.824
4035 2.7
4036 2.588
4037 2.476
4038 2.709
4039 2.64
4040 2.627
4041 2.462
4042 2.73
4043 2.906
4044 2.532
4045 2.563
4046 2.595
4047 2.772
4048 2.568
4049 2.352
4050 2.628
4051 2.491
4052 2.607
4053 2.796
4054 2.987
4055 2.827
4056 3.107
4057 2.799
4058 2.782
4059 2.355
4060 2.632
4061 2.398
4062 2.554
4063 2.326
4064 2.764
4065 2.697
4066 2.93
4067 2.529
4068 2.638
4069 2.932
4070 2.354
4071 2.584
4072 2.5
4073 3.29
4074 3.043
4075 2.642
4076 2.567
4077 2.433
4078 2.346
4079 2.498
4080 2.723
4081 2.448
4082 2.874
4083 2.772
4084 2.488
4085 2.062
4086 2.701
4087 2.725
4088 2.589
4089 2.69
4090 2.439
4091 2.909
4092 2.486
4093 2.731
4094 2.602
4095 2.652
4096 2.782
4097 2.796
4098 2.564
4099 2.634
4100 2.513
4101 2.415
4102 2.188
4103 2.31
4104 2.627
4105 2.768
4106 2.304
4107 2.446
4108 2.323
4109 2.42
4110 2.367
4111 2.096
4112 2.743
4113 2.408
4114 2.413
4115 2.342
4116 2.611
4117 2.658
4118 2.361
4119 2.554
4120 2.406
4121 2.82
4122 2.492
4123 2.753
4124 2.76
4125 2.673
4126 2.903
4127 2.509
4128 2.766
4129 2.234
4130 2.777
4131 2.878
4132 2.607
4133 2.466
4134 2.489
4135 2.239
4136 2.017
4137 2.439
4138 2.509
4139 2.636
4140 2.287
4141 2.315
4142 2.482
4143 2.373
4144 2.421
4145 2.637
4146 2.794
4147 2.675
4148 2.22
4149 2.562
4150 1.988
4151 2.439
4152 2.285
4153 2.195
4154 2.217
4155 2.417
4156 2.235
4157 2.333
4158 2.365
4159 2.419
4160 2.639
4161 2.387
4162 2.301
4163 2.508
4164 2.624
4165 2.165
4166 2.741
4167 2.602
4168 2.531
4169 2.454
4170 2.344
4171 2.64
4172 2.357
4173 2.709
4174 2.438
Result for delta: 56.7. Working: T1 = 2.66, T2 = 2.70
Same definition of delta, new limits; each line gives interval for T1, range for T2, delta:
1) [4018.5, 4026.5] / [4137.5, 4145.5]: 51.8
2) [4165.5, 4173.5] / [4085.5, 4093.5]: 55.7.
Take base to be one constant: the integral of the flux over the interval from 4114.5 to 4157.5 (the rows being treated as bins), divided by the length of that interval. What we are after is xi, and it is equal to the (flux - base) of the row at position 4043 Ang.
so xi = 0.42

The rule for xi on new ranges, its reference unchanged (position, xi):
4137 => -0.04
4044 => 0.05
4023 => 0.19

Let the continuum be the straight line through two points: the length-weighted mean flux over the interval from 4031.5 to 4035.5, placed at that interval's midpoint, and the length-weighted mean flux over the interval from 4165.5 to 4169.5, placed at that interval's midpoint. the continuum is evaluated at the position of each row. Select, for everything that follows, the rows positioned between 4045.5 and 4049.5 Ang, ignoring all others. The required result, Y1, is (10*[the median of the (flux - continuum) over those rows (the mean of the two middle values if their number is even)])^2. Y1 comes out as 5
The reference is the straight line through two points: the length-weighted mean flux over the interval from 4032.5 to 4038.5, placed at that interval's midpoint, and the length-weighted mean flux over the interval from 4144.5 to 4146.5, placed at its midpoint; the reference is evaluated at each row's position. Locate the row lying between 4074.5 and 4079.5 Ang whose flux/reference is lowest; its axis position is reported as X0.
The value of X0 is 4078 Ang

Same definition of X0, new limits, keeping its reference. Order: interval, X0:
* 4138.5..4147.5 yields 4140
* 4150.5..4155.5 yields 4153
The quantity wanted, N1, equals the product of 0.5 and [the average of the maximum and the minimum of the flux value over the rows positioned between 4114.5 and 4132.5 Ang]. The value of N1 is 1.28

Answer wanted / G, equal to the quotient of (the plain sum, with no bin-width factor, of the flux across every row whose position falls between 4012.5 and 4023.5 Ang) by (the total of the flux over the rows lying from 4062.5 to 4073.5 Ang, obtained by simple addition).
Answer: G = 1.01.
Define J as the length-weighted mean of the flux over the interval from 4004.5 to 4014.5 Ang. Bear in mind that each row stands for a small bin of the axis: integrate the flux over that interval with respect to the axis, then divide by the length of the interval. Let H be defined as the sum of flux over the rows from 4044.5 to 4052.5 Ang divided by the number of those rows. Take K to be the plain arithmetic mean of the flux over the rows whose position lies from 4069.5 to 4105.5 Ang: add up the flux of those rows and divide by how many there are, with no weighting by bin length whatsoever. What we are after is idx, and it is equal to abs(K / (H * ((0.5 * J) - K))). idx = 0.803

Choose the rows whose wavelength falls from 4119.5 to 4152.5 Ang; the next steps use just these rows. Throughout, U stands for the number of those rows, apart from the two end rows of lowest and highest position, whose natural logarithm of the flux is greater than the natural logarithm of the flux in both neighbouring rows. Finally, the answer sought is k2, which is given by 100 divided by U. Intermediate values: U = 11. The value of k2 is 9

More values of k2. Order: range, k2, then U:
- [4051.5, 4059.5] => 50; 2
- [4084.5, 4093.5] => 33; 3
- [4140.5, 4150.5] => 33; 3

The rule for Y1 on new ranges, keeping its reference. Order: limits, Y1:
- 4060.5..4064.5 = 9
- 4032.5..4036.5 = 0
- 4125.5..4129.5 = 0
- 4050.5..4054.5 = 1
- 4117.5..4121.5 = 4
